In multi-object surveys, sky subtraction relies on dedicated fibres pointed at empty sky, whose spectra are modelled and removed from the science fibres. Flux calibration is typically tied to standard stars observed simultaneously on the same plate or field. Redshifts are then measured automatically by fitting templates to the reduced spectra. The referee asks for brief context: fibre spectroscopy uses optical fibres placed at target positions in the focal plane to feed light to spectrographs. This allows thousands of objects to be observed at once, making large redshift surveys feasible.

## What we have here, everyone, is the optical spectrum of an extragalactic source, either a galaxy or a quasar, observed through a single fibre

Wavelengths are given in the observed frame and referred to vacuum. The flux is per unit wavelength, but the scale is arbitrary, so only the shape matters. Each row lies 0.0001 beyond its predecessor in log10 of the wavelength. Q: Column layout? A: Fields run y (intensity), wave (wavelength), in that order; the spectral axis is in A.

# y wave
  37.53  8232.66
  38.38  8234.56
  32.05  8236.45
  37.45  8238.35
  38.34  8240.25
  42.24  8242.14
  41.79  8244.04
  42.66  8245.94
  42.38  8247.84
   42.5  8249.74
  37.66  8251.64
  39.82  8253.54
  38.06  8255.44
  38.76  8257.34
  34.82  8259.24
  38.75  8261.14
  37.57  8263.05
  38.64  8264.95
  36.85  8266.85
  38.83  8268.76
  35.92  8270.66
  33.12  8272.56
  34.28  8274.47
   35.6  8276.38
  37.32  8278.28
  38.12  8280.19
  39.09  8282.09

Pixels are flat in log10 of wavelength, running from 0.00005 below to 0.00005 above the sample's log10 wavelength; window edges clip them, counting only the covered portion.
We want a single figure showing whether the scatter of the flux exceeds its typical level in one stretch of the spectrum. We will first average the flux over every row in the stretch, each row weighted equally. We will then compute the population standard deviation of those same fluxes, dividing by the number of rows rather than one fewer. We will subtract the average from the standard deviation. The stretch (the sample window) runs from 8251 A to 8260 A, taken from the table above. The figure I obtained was -36.2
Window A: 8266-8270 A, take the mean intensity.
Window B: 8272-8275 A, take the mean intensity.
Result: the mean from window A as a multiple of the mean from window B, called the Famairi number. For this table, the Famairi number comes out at 1.12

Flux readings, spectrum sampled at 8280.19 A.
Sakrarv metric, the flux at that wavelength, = 38.12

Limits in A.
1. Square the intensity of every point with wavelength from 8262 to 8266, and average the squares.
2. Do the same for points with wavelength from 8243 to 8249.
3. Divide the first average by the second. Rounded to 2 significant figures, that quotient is 0.81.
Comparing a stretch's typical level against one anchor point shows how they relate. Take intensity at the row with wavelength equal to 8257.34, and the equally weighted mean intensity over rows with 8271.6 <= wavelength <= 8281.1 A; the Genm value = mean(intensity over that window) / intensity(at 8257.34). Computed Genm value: 0.92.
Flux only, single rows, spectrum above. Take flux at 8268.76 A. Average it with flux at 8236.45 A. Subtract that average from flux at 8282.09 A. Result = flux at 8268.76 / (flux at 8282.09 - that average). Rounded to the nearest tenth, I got 10.6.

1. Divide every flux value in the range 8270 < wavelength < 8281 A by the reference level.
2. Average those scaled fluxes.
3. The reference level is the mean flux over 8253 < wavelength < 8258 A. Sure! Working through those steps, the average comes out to 0.92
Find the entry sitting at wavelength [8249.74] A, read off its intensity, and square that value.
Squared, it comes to 1806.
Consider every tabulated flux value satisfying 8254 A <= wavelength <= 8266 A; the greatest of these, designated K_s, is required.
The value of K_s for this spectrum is 38.76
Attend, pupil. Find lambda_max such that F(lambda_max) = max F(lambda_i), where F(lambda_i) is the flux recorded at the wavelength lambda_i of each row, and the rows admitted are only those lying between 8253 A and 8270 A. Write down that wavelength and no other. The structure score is 8253.54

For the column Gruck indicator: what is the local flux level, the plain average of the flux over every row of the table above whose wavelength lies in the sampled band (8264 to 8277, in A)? 36.2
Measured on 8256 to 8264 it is 37.5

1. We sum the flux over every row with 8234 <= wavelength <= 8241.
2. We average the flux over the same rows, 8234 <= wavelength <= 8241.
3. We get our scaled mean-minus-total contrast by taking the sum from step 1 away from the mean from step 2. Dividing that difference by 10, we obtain -11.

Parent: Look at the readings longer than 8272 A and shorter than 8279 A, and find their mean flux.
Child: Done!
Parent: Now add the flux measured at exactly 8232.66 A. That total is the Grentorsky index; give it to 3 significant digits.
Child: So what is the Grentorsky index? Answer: 72.6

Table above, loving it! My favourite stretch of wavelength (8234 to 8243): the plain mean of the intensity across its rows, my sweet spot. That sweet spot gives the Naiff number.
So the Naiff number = 37.7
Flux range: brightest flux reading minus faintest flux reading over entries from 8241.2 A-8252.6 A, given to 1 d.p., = 5.0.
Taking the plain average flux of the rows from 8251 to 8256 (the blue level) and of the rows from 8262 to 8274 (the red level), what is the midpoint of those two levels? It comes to 37.7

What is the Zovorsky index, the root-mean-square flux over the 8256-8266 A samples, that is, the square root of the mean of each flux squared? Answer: 37.7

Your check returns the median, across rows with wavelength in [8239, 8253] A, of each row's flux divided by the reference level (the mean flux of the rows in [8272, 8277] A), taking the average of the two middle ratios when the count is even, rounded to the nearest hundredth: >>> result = 1.23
